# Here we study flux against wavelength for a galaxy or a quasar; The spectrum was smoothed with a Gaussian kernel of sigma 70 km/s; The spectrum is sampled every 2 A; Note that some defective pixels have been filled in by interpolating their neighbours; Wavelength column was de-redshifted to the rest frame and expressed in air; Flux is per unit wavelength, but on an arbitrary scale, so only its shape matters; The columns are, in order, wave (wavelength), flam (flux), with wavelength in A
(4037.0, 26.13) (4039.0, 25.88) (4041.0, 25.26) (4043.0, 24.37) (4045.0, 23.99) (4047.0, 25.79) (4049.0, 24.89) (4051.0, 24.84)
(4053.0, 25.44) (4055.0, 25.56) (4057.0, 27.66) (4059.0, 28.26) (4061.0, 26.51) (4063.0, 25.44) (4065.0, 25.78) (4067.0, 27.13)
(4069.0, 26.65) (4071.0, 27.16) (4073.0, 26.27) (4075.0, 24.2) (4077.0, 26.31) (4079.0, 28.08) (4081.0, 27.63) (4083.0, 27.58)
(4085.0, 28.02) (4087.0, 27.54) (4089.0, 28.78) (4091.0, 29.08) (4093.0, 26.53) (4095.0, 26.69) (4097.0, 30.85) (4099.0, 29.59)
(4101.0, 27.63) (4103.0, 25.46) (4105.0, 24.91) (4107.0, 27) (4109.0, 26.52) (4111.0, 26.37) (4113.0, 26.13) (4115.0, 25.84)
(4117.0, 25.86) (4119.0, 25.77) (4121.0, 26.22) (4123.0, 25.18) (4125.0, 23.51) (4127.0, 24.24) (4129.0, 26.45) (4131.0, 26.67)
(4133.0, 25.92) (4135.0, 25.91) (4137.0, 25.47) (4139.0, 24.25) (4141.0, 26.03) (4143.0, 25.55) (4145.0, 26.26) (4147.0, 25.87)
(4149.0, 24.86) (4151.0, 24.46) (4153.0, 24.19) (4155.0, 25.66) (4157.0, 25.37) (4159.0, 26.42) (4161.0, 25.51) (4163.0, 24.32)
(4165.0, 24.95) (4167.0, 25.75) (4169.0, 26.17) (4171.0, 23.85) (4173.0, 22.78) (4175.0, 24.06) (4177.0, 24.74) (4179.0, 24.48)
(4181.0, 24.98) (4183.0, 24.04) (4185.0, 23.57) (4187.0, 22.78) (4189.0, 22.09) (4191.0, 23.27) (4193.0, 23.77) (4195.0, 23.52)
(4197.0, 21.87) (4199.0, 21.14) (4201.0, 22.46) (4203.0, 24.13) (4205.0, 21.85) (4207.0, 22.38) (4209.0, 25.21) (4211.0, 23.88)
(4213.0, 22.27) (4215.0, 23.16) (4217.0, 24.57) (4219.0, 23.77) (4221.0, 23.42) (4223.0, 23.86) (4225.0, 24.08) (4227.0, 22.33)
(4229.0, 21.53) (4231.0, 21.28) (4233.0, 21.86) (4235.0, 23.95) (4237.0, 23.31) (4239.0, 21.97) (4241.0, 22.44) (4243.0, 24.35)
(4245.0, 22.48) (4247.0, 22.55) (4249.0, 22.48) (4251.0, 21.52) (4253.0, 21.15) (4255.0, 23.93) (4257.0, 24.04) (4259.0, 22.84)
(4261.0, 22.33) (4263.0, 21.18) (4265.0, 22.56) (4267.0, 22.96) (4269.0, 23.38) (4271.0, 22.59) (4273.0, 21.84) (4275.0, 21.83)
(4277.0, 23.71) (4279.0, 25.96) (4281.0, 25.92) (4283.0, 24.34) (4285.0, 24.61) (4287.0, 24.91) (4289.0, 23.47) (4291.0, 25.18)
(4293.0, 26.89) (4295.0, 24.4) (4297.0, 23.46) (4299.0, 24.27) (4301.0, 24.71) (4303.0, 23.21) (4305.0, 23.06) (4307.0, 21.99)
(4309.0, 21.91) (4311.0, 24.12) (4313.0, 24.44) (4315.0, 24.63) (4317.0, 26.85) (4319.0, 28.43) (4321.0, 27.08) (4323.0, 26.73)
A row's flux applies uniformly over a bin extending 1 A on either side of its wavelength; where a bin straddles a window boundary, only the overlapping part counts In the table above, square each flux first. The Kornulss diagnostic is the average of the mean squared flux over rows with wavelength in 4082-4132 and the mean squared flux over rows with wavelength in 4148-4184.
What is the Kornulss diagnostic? 667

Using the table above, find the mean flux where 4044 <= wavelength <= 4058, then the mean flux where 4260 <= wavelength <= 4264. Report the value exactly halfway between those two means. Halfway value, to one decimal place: 23.6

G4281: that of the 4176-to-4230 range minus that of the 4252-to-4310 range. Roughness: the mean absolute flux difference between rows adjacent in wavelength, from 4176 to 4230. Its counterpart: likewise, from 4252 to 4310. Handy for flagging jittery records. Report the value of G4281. 0.00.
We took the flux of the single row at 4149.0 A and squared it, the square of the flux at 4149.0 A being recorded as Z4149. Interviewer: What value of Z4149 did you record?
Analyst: 618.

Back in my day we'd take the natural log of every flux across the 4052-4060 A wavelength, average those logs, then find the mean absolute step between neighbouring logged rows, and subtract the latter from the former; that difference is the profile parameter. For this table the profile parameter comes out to 3.25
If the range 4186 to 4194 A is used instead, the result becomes 3.10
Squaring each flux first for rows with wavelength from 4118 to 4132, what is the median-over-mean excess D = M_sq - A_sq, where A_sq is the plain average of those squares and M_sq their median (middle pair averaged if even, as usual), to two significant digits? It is 16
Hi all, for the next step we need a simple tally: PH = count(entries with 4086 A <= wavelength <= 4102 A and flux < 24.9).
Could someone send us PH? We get 0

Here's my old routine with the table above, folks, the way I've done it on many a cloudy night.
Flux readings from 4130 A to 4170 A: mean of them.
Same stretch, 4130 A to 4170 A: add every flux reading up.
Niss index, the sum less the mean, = 484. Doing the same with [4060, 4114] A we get 703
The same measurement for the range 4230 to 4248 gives 182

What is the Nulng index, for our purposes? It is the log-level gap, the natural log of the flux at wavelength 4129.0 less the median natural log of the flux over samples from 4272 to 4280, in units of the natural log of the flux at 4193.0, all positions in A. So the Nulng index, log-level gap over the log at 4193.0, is 0.047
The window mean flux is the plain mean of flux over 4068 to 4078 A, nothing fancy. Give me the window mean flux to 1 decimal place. 26.1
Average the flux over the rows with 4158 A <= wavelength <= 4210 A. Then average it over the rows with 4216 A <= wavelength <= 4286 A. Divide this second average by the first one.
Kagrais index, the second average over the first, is 0.97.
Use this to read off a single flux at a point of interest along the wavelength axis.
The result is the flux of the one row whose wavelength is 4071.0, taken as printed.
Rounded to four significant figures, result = 27.16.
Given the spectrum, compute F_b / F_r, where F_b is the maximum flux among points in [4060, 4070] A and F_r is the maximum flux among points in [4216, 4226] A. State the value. 1.10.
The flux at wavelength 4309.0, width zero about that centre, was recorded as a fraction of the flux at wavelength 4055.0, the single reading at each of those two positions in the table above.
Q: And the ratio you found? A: 0.86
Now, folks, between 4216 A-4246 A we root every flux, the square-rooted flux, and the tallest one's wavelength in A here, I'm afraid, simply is 4217.0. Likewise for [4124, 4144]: 4131.0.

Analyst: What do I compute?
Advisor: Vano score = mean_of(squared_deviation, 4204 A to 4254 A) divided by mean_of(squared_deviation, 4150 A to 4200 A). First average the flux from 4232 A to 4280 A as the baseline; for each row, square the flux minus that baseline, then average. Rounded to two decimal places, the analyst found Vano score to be 0.34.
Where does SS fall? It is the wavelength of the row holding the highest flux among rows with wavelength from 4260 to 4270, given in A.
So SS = 4269.0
